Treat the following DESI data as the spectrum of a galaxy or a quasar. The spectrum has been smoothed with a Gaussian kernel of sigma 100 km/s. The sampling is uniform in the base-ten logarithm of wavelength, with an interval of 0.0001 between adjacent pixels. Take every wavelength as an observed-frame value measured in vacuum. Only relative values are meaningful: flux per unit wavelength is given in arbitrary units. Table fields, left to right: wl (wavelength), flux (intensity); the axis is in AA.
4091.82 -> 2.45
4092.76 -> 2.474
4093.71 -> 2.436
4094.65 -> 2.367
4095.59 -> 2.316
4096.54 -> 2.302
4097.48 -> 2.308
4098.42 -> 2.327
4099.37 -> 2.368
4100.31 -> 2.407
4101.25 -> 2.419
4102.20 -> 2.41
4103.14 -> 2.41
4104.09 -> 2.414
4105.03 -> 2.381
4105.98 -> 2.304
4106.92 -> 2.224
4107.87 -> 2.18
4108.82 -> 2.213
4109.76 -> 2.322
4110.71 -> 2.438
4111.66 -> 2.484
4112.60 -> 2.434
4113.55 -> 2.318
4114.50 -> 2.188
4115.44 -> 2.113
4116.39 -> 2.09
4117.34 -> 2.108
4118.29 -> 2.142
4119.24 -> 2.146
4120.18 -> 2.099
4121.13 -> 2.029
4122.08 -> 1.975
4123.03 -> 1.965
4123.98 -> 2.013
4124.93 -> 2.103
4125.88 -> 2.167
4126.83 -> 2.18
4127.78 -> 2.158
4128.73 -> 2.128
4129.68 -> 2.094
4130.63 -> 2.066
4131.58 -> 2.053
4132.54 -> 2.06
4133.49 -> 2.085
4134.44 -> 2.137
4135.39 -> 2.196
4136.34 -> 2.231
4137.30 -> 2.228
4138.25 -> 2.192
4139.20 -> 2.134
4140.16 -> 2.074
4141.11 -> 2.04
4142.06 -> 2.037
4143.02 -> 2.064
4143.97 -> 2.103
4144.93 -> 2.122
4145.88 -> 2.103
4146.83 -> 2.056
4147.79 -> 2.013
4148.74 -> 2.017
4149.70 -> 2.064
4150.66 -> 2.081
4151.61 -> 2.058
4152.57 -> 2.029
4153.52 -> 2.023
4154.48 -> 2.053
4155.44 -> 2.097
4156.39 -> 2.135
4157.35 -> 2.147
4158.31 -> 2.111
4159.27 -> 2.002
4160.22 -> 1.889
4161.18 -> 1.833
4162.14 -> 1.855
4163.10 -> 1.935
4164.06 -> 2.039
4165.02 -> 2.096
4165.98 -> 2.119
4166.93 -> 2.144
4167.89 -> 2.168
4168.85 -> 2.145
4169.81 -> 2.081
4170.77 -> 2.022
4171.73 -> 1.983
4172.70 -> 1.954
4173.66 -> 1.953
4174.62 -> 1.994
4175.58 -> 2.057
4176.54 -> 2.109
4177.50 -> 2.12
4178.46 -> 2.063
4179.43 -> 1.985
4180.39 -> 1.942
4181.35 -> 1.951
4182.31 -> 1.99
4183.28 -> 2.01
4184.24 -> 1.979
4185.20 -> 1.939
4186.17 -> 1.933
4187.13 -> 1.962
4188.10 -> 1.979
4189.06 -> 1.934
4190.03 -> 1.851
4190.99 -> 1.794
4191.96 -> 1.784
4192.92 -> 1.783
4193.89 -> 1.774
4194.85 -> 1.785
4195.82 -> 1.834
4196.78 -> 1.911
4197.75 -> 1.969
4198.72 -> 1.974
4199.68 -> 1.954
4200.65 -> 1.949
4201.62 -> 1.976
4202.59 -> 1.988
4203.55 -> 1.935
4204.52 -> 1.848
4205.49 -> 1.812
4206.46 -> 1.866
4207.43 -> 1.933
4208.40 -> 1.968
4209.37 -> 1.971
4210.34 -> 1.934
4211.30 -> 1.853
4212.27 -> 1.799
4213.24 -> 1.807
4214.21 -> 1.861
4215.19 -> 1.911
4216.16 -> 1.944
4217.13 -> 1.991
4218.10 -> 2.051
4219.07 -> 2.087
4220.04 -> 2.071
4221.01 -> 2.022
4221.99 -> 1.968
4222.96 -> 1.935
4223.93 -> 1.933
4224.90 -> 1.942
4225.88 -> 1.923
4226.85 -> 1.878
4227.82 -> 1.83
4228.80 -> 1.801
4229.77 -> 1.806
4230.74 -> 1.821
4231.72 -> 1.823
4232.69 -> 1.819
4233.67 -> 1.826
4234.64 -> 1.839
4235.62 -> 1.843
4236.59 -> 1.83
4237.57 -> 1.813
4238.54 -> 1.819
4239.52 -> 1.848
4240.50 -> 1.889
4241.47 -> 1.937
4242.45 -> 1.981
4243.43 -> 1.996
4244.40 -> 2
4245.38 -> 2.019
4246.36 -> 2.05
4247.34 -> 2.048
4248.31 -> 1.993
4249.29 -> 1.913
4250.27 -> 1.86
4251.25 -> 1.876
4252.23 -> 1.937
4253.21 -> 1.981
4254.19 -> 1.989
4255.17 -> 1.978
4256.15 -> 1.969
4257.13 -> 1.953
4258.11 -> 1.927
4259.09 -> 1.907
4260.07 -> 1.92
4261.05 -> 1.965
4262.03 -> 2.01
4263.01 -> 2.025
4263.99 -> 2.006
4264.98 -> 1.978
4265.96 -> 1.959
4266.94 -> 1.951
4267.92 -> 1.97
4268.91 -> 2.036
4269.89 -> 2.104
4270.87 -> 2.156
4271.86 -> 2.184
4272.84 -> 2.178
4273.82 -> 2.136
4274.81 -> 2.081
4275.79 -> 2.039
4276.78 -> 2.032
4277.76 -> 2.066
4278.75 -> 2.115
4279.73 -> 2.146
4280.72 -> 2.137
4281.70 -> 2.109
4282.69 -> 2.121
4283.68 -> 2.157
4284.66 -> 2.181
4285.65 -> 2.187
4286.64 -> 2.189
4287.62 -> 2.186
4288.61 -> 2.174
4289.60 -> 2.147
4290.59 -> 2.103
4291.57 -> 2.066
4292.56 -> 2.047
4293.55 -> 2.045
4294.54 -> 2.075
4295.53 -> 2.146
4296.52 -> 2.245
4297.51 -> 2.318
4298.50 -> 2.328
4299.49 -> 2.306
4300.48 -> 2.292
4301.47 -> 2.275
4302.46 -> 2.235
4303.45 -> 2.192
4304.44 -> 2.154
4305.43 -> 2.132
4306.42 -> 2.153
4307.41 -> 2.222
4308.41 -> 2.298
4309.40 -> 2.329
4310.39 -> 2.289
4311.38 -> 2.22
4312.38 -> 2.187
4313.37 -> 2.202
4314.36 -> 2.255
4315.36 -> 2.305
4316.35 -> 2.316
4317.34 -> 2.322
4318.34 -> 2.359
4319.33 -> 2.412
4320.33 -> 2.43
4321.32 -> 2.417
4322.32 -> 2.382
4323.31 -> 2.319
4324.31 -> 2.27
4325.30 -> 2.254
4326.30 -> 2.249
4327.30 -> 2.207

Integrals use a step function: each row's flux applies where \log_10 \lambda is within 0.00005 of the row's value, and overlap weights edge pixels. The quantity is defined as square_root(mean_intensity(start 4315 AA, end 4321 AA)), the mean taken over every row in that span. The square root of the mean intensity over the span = 1.54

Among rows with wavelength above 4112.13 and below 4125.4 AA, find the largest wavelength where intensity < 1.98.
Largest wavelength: 4123.03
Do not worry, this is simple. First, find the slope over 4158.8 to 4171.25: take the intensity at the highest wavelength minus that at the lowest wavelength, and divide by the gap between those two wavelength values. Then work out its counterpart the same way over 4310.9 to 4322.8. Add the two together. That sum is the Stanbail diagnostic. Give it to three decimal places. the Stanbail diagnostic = 0.017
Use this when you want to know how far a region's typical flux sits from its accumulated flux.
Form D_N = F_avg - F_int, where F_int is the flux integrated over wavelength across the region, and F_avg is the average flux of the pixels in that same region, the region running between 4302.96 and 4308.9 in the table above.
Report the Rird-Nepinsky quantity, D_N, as -10.8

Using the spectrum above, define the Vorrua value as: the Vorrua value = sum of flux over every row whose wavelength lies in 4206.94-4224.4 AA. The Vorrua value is 35.0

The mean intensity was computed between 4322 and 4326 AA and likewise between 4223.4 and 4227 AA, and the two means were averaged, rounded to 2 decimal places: 2.11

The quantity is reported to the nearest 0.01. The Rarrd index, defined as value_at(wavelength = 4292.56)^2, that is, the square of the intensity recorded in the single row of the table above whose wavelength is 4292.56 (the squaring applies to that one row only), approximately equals 4.19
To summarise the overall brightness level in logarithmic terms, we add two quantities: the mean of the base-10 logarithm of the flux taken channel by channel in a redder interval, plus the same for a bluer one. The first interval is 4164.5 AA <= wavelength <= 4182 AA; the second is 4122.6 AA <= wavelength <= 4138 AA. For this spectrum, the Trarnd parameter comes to 0.64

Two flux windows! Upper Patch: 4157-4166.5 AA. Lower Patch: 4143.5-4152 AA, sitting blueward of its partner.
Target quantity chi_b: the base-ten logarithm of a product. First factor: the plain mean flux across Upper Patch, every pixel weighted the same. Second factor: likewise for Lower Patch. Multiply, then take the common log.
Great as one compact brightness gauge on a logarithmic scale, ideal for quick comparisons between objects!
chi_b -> 0.617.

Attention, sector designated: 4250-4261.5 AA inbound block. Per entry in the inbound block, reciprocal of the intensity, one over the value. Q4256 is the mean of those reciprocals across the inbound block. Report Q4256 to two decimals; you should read 0.52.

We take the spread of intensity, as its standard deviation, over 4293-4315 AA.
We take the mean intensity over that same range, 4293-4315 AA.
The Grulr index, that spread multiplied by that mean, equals 0.18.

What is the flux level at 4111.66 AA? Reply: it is 2.484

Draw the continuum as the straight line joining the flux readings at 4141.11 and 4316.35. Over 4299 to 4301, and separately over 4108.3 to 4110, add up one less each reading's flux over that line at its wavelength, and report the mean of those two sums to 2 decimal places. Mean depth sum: -0.14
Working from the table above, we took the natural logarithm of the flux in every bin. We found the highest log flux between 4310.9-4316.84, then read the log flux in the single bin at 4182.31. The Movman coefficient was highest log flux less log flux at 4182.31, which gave 0.15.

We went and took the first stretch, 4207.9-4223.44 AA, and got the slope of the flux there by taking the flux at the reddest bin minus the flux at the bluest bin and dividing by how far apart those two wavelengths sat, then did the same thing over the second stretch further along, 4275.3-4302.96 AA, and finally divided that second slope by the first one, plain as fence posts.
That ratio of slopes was -3.2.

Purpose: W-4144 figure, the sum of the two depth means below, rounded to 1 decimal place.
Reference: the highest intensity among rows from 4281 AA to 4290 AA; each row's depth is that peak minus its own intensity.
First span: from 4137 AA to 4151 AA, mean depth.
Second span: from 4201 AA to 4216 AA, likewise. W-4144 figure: 0.4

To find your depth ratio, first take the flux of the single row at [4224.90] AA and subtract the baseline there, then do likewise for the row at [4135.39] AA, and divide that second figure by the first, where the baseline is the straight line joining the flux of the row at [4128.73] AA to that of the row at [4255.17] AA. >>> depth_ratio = -1.1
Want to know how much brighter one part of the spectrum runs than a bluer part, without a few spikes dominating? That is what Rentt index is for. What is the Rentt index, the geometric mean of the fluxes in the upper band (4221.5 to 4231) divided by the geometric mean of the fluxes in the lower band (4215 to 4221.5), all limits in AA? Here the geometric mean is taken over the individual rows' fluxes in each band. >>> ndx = 0.94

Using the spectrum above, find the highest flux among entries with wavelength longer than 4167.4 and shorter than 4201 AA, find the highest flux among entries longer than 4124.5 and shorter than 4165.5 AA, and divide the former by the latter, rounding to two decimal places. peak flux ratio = 0.97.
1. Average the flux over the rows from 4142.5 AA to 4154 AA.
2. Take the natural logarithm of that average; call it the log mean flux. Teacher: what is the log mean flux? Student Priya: 0.72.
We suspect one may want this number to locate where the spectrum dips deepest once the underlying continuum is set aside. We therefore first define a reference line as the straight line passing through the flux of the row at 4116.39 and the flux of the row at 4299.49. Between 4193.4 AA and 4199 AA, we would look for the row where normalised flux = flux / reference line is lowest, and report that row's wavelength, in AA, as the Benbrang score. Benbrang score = 4193.89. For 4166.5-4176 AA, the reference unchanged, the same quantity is 4173.66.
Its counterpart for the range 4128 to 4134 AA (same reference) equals 4131.58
